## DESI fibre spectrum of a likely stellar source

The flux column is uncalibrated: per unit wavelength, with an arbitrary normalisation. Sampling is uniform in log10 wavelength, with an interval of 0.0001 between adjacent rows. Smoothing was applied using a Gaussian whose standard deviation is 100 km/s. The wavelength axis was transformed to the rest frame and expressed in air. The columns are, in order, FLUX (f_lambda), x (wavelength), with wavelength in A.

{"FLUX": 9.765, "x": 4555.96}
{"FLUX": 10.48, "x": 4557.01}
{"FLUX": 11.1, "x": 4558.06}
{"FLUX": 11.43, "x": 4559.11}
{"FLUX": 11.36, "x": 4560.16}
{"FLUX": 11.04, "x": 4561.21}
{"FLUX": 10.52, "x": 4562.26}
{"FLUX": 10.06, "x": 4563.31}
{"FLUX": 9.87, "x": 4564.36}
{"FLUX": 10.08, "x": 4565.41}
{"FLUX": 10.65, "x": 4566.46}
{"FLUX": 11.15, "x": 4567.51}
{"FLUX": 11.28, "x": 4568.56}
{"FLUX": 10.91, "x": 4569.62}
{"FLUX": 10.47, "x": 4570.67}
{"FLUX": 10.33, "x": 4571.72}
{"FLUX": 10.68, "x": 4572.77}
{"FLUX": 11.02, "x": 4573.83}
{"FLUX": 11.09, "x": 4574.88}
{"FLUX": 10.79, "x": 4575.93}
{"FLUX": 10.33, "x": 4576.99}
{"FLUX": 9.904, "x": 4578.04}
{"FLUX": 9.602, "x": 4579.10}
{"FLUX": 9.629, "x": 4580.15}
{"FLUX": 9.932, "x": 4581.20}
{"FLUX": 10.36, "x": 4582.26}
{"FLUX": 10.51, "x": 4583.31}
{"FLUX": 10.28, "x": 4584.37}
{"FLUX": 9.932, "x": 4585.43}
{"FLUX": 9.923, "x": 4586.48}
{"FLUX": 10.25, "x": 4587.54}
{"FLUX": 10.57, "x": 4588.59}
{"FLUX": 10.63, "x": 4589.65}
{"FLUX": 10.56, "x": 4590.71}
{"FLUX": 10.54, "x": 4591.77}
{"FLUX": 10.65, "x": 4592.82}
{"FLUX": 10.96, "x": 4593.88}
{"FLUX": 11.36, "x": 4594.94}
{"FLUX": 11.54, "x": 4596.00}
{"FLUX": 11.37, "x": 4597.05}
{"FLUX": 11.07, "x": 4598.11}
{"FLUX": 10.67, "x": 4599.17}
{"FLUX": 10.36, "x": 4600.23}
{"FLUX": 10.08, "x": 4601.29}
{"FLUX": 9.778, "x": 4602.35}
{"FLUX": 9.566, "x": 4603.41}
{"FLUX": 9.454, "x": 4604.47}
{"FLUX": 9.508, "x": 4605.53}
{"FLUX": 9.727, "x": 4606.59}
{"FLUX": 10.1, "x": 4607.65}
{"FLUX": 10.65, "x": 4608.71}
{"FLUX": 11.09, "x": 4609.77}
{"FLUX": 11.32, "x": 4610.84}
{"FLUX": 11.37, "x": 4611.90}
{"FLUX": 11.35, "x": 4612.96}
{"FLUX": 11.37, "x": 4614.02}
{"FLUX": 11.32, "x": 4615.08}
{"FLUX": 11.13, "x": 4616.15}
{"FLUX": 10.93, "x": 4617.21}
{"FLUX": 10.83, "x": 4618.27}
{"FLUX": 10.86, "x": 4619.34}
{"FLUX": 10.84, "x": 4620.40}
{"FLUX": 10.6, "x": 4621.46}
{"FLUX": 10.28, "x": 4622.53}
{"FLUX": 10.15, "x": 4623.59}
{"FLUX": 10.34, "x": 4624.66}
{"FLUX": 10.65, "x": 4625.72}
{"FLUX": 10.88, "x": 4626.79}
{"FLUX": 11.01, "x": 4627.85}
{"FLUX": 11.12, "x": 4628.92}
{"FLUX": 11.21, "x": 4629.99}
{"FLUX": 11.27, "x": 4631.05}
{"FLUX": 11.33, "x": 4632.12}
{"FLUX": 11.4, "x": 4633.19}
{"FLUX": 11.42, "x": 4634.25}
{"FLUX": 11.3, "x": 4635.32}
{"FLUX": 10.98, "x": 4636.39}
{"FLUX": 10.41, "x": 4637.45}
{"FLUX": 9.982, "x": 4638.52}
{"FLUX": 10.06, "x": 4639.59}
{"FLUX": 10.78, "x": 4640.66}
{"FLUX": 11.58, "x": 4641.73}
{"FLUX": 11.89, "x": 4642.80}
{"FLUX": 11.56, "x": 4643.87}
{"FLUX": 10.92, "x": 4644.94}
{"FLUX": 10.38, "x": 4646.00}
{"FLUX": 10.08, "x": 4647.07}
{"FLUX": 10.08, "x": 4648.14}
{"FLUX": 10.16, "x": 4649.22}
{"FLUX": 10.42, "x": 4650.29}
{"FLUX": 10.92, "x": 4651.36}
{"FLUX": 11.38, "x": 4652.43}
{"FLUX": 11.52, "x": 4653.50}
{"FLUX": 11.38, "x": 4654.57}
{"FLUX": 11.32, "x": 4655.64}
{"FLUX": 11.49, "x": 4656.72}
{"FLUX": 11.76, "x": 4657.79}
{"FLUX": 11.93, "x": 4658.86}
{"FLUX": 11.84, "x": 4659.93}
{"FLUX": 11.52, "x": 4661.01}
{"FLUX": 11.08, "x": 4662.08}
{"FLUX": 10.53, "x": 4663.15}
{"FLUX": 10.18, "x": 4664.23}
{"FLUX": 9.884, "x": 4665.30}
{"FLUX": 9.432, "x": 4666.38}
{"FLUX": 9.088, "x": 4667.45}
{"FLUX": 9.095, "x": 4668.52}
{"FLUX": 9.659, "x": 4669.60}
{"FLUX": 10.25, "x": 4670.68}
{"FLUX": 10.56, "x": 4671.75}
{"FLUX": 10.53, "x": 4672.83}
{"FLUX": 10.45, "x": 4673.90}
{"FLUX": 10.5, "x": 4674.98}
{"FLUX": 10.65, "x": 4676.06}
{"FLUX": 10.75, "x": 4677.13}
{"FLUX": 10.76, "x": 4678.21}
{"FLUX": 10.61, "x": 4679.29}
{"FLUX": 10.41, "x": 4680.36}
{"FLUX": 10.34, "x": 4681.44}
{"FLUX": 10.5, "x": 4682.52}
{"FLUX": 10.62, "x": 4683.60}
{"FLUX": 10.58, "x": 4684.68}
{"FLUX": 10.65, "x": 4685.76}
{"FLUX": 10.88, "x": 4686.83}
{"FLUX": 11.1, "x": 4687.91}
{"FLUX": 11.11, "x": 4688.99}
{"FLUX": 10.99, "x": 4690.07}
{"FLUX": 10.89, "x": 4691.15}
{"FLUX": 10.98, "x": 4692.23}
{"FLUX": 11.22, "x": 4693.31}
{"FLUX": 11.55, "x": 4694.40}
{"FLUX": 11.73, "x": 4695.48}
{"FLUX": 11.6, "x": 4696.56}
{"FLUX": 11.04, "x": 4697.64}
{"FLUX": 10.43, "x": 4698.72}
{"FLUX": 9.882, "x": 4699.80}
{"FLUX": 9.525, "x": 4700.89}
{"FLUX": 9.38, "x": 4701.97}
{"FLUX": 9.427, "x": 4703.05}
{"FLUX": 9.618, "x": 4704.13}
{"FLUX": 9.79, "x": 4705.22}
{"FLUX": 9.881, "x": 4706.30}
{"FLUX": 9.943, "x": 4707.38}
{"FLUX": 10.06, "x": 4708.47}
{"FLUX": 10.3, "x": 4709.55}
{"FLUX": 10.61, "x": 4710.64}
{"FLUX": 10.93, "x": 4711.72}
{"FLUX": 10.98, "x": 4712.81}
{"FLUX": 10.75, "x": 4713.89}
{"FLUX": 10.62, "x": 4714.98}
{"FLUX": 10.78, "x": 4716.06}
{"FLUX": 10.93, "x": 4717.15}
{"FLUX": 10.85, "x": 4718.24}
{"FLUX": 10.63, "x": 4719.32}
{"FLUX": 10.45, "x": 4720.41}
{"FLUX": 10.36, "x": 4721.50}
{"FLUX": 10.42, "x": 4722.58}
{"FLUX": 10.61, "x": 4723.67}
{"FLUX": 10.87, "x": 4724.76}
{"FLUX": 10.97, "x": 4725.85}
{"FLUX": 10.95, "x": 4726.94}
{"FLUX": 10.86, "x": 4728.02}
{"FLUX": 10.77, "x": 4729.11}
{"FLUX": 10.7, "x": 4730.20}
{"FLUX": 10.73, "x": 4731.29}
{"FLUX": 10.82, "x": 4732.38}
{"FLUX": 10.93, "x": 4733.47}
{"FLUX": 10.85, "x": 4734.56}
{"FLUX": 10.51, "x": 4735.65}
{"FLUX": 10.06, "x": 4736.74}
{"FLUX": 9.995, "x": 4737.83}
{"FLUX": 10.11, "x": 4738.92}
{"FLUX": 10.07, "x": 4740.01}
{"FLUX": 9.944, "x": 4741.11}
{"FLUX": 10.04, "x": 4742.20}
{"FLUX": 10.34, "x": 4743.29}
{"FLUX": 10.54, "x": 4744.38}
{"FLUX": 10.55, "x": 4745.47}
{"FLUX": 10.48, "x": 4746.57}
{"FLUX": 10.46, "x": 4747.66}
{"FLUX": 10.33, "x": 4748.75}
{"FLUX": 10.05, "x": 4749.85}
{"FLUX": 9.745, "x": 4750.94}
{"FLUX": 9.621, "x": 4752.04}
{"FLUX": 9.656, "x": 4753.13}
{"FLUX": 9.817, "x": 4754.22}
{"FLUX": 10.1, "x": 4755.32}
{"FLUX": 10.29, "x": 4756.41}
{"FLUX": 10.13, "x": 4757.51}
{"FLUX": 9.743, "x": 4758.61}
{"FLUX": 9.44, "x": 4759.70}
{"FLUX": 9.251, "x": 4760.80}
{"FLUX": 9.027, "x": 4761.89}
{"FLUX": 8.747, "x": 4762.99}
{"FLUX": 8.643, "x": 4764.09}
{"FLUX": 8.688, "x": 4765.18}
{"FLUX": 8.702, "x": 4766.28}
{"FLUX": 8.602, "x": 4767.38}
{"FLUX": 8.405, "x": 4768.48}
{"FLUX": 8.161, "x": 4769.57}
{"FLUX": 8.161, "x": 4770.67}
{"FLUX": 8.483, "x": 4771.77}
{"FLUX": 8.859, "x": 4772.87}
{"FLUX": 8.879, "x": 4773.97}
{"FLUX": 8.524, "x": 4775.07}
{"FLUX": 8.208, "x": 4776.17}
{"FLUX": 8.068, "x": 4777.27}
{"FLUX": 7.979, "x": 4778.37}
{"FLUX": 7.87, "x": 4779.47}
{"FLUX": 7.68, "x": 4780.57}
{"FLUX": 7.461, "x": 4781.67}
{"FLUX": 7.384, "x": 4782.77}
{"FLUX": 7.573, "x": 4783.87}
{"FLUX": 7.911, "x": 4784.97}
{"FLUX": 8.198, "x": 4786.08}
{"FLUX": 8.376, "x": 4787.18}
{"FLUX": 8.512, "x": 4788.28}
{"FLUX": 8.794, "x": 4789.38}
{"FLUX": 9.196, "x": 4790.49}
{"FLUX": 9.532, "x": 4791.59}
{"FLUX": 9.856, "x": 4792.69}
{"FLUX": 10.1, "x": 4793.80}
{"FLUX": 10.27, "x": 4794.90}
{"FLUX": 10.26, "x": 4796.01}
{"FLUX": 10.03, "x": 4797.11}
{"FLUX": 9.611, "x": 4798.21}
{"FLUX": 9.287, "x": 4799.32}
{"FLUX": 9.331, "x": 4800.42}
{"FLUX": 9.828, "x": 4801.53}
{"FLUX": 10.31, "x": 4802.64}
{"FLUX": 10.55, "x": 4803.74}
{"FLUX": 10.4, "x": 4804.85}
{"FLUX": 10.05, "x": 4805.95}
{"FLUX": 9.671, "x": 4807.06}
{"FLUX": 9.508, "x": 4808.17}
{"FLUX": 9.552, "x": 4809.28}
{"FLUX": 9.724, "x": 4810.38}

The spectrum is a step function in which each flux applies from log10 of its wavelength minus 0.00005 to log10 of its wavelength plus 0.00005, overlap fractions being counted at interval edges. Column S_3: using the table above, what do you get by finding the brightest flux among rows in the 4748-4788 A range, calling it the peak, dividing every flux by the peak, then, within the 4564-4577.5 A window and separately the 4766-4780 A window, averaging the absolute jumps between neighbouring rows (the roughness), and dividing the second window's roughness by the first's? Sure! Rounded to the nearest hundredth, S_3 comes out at 0.58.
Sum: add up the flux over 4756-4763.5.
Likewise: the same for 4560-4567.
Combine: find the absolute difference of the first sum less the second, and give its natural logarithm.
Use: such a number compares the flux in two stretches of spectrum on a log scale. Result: 1.9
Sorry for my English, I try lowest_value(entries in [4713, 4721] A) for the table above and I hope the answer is 10.45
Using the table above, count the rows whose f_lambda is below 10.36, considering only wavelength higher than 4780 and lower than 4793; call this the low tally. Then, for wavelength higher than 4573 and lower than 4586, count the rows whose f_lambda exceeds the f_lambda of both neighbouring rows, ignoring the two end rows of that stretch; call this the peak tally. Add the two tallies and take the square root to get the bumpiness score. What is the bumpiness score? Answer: 3.7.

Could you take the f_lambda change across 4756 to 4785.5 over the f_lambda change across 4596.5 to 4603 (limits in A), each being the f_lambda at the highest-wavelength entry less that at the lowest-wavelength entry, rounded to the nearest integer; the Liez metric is 1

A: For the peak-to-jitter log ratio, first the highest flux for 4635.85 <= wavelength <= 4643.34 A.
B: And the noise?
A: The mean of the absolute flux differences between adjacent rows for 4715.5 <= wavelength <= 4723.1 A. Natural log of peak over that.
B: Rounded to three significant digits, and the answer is 4.52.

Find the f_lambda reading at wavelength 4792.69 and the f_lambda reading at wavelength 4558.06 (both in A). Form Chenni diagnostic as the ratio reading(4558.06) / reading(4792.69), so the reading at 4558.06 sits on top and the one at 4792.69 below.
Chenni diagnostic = 1.13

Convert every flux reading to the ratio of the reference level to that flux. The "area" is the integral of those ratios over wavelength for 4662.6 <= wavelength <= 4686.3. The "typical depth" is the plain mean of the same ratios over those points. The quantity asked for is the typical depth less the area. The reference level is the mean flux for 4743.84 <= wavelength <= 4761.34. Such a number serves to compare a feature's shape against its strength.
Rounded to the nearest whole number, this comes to -22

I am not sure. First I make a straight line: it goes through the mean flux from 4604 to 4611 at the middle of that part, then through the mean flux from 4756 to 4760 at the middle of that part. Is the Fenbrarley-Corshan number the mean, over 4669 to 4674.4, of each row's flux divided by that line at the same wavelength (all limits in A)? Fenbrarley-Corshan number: 1.02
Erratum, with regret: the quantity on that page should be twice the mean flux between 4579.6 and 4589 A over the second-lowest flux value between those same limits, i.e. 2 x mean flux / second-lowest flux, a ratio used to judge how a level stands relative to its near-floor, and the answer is 2.05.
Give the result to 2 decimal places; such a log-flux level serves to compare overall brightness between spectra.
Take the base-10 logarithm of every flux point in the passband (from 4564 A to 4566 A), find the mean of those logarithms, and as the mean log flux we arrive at 1.00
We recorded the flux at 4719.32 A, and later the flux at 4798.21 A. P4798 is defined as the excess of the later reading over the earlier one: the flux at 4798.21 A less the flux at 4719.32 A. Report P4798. -1.0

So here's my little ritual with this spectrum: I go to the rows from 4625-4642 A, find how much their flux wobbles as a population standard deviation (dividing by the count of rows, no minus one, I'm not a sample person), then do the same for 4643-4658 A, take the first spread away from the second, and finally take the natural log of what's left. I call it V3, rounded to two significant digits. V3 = -2.1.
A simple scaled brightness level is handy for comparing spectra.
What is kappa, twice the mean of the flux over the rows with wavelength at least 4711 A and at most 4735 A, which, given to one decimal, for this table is 21.5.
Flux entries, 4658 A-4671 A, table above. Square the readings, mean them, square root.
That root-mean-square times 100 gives 1042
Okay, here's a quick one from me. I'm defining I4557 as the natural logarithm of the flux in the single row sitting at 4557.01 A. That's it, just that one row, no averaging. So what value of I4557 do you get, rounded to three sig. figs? 2.35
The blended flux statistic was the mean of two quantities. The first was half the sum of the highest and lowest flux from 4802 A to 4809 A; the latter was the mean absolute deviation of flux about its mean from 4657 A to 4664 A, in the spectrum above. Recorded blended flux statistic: 5.2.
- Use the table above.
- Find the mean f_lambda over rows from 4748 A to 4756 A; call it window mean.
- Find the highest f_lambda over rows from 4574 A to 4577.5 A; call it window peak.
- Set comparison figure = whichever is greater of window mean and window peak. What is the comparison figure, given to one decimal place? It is 11.1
